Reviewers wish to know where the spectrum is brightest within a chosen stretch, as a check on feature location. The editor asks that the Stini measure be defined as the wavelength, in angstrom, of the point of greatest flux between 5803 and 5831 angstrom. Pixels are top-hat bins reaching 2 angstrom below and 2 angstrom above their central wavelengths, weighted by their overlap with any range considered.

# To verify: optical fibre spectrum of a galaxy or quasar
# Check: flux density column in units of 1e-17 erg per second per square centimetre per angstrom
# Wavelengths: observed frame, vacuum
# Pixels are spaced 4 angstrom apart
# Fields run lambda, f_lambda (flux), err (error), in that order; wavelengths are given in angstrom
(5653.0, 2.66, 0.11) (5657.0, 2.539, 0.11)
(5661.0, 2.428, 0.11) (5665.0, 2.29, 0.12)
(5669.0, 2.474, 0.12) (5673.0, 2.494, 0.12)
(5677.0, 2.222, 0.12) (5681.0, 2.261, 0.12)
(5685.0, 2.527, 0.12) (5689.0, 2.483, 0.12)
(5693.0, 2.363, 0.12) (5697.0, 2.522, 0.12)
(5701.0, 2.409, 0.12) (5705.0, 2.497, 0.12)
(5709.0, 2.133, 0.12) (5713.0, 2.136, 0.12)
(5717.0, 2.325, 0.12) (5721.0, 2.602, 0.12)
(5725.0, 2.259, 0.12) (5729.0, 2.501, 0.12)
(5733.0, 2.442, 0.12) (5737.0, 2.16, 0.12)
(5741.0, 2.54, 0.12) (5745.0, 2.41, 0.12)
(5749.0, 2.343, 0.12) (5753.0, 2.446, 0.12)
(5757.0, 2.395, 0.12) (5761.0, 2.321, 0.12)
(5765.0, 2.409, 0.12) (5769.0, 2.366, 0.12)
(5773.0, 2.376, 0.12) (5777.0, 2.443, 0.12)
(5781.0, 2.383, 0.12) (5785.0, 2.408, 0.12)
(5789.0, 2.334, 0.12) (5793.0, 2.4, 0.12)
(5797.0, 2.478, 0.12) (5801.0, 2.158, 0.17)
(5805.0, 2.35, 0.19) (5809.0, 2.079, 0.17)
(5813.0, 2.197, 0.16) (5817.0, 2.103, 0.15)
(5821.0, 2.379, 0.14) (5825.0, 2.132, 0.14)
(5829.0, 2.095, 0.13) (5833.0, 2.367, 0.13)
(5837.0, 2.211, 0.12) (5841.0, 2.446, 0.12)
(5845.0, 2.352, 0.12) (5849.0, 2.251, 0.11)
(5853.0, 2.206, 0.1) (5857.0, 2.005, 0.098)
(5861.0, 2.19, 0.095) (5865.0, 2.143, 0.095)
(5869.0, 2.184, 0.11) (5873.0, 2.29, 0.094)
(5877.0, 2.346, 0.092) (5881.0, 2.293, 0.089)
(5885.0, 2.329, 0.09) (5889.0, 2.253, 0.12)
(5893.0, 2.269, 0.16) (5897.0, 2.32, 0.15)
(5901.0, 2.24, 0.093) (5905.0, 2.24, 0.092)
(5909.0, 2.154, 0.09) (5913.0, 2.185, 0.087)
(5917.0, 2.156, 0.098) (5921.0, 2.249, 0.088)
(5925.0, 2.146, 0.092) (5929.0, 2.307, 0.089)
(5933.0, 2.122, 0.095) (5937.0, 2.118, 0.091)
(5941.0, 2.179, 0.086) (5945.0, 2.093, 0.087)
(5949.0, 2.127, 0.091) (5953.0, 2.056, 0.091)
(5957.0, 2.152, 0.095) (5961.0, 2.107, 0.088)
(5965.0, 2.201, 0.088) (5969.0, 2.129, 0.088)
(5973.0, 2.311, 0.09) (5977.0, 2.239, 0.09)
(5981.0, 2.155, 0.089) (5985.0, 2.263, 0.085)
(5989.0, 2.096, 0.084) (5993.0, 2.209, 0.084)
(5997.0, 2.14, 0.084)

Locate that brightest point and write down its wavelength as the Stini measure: 5821.0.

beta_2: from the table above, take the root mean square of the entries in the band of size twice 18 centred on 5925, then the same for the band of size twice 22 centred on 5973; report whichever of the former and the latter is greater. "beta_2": 2.18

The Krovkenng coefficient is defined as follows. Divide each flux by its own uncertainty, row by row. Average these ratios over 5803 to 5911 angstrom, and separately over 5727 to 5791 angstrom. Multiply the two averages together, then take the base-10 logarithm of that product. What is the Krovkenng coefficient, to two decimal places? 2.59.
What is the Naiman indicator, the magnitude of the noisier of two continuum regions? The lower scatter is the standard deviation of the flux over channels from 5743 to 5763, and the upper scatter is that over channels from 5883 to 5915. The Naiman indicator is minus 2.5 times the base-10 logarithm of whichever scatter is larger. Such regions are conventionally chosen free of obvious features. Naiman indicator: 3.1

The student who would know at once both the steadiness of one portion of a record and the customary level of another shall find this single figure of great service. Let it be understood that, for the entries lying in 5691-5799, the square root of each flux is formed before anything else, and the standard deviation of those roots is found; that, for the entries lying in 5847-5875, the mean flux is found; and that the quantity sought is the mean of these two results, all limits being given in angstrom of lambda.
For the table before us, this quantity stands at 1.11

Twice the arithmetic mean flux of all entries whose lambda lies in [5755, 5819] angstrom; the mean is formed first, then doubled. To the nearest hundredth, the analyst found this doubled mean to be 4.65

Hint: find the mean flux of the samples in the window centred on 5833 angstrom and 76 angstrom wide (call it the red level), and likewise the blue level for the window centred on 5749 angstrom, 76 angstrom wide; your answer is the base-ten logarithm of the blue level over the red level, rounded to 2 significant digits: 0.029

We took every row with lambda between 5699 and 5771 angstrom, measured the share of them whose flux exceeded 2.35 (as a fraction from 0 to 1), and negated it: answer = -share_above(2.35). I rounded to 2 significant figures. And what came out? -0.61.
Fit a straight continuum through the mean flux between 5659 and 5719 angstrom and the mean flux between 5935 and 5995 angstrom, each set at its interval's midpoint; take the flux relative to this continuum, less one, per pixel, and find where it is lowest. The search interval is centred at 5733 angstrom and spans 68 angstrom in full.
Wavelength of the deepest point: 5709.0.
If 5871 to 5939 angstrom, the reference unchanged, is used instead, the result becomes 5937.0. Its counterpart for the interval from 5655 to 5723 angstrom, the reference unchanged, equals 5709.0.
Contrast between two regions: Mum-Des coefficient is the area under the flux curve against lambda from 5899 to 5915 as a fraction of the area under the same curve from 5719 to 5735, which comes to 0.900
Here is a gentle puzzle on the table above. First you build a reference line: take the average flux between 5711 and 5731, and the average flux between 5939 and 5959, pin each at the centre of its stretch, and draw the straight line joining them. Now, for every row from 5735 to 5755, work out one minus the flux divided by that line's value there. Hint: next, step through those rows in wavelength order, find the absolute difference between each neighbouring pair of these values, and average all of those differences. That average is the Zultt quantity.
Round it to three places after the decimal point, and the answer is 0.073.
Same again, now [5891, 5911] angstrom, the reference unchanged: 0.025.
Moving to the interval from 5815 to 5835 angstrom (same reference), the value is 0.092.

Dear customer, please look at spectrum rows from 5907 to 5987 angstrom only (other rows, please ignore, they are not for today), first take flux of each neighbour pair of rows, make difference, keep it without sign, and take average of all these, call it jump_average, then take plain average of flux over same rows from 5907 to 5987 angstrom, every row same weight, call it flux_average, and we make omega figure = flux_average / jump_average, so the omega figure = 26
